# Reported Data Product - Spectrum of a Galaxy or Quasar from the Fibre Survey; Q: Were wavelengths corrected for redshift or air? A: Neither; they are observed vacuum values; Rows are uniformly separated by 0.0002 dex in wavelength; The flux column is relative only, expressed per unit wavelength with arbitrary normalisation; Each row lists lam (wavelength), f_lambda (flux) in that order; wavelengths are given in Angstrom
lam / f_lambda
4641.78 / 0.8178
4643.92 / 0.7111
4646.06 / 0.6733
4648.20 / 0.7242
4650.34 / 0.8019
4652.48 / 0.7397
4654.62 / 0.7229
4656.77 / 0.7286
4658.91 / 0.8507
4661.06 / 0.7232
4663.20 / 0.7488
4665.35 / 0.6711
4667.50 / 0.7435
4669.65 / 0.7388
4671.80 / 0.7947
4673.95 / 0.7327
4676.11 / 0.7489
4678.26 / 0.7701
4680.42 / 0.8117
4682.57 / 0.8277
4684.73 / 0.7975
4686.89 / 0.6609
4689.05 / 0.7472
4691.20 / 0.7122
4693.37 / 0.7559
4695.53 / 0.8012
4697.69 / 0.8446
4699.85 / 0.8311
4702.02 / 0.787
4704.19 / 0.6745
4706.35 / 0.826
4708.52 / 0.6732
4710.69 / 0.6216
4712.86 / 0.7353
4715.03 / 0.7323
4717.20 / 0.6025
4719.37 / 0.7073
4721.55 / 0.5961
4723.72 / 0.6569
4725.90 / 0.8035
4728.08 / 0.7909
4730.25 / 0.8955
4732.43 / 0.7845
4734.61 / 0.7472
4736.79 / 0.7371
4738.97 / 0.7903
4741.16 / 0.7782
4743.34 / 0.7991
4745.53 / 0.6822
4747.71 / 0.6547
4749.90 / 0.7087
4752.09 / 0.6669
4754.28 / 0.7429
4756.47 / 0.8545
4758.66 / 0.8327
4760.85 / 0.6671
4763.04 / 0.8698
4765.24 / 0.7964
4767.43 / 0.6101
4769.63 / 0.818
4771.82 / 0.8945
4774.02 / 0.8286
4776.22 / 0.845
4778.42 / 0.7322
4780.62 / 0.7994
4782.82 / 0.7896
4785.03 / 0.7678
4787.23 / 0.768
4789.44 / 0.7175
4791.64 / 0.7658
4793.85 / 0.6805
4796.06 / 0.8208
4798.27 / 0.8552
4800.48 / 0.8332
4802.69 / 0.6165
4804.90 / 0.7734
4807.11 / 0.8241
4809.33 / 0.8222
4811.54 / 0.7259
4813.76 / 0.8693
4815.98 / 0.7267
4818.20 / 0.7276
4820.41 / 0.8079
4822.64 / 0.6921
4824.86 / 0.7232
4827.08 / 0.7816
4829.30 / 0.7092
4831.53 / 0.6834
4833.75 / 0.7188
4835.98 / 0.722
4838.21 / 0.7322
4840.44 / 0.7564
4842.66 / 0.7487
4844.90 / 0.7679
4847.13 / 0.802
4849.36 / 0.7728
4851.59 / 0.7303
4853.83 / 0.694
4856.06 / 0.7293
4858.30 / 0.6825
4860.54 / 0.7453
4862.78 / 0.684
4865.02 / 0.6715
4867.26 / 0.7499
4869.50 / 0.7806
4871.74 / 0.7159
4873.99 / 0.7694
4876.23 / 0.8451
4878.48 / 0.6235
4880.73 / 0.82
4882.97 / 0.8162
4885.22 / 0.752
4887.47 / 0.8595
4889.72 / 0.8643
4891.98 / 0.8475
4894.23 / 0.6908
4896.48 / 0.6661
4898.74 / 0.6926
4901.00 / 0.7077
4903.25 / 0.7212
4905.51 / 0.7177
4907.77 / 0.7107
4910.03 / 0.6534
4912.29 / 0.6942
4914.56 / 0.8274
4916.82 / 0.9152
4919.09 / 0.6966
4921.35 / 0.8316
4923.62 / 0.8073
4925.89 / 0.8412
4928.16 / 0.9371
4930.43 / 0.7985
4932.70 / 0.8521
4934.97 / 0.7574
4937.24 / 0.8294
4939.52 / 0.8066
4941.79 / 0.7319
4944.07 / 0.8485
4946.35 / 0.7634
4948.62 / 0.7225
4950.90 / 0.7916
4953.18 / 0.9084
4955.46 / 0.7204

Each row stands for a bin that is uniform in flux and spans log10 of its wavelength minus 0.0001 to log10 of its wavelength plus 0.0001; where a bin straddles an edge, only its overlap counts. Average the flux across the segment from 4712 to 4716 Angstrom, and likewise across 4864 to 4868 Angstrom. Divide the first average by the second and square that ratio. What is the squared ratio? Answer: 1.07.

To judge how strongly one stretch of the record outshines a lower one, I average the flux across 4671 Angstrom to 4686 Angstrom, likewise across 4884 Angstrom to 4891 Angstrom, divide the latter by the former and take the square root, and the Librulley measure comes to 1.03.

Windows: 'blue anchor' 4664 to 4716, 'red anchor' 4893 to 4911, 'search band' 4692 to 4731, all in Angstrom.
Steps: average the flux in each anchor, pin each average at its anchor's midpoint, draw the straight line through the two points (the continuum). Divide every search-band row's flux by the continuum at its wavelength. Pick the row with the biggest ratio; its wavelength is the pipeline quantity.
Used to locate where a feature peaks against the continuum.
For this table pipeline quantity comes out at 4730.25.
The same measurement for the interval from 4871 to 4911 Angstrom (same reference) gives 4889.72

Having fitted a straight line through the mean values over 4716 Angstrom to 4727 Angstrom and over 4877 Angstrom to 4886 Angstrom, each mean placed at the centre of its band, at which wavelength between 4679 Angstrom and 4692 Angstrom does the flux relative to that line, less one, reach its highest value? 4682.57 Angstrom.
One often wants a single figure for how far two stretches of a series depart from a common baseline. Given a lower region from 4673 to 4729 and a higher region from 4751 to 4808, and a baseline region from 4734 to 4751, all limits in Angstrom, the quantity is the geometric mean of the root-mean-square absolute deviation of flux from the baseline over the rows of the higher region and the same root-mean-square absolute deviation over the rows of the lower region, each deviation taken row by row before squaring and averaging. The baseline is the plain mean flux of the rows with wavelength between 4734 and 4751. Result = 0.078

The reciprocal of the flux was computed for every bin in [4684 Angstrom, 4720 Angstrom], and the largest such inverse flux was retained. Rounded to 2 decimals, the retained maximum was 1.66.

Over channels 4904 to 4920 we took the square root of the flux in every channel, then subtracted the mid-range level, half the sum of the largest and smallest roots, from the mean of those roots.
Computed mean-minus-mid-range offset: -0.021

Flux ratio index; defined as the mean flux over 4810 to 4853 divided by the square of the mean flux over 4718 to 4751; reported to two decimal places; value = 1.36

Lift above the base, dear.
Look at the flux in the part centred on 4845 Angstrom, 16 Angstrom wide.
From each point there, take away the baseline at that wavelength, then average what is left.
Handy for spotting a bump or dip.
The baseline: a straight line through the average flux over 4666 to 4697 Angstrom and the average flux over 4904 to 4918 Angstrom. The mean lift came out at 0.003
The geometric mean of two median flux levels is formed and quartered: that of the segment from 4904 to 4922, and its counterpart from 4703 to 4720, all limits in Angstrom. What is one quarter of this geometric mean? 0.176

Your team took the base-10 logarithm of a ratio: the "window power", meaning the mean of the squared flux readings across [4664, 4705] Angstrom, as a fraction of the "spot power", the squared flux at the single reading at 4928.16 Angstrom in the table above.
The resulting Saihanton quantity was -0.18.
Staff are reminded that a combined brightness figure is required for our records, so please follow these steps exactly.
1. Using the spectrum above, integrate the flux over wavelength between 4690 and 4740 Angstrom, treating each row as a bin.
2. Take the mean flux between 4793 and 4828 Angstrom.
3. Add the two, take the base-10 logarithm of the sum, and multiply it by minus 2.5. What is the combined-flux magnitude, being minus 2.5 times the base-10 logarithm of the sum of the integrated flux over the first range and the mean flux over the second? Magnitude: -3.95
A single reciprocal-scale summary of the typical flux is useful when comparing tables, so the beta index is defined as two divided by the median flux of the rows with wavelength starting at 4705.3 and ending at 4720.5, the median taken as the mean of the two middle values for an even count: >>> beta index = 2.83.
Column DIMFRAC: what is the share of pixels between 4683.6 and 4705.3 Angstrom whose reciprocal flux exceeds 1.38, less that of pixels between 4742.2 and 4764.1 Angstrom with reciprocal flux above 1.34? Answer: -0.30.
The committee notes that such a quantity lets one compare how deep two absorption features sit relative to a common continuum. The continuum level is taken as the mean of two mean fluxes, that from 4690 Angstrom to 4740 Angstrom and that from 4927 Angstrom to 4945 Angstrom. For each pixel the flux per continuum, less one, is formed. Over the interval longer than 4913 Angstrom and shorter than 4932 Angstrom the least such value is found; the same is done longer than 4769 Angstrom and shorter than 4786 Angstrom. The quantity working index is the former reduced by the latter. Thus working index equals -0.046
